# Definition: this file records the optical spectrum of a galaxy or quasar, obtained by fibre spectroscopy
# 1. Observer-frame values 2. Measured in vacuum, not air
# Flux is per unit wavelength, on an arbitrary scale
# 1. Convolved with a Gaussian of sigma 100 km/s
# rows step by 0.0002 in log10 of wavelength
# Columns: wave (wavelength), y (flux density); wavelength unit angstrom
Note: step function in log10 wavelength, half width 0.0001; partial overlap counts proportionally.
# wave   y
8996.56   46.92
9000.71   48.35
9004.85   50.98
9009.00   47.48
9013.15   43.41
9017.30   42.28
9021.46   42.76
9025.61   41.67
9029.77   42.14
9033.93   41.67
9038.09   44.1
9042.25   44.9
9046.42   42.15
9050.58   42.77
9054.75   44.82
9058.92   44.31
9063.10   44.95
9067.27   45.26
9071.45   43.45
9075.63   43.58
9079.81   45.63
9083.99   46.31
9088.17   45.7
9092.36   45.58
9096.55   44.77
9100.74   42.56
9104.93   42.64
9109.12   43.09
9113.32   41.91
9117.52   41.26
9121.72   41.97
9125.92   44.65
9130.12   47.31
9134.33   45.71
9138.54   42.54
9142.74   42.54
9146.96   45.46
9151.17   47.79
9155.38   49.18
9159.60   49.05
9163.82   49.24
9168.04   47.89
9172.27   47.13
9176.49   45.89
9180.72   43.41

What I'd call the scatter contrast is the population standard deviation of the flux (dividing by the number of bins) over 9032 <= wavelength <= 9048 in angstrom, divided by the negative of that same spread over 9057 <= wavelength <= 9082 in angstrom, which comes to -1.6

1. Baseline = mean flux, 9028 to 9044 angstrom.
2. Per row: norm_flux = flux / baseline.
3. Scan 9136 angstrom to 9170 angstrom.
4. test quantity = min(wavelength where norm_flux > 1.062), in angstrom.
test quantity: 9151.17 angstrom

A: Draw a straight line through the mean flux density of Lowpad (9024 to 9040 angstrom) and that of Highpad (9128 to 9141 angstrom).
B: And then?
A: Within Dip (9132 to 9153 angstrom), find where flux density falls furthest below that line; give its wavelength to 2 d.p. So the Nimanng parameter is 9142.74 angstrom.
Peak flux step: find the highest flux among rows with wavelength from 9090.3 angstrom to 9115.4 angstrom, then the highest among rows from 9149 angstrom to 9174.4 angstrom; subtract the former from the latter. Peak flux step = 3.7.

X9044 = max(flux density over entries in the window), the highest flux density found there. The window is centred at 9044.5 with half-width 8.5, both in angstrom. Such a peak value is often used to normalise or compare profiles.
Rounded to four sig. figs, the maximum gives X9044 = 44.90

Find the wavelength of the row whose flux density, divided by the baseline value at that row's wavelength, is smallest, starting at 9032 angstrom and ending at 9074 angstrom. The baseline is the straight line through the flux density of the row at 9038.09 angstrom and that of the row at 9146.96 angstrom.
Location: 9033.93 angstrom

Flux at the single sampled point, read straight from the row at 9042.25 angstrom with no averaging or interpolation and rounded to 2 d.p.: 44.90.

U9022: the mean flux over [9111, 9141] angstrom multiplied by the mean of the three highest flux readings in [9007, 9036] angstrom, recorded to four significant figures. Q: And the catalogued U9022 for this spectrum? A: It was 1943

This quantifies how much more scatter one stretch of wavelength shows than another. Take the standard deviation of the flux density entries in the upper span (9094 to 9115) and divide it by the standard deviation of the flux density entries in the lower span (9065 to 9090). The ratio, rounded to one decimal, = 0.9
